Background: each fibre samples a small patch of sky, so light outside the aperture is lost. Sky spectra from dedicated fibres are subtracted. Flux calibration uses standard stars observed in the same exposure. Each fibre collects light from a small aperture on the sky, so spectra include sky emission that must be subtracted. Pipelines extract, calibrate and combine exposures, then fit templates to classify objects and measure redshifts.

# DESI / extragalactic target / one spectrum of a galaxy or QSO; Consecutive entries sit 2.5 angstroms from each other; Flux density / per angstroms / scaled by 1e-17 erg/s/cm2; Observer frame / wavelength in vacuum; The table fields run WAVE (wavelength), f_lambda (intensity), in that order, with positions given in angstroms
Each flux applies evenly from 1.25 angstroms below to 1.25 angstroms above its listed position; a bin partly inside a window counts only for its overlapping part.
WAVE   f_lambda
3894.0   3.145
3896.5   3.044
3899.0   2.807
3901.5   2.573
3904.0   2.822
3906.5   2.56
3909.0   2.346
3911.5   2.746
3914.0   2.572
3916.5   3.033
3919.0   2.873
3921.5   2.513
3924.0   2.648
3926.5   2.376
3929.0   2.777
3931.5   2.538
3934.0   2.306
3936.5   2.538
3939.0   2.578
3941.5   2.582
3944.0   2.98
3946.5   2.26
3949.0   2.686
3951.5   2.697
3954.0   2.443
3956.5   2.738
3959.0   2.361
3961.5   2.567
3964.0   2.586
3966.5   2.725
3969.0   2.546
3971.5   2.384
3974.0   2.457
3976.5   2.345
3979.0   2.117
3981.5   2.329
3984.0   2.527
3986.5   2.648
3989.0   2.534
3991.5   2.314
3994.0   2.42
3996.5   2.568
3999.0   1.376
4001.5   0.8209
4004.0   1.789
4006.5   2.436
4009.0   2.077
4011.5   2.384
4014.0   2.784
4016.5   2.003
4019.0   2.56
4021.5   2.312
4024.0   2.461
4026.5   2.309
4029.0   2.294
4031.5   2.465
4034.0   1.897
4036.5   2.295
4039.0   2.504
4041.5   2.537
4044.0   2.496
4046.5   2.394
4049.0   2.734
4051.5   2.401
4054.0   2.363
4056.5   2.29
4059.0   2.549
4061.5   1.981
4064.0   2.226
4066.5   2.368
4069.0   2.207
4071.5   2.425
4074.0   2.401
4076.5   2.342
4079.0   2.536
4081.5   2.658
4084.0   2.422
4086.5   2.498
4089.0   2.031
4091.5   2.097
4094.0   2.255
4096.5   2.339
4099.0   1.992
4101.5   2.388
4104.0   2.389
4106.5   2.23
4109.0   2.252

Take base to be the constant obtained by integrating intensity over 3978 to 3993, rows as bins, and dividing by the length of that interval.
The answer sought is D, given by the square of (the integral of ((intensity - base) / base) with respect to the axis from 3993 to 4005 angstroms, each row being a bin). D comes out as 9.93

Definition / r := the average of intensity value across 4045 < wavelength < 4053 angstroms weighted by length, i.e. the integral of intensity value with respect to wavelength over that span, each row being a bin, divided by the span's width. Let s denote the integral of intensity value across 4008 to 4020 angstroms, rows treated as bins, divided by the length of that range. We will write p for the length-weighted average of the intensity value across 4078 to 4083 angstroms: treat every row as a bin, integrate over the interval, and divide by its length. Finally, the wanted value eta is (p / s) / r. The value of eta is 0.44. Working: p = 2.59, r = 2.50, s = 2.36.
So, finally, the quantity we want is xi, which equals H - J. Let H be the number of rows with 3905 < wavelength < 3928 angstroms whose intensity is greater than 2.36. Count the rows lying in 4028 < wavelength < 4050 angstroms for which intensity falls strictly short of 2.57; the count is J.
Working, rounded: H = 8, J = 8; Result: 0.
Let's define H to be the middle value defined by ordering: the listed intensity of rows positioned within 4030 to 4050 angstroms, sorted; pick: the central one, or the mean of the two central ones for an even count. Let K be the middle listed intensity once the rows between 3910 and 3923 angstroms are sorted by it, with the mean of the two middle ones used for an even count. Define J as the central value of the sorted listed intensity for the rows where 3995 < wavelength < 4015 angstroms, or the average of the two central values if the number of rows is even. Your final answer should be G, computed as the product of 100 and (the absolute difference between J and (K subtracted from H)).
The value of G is 250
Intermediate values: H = 2.5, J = 2.23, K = 2.75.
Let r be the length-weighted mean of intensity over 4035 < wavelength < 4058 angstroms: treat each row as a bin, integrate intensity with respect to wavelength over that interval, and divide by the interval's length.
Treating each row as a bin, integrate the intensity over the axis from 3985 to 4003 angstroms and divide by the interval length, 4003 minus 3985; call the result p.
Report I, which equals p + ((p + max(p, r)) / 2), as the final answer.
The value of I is 4.37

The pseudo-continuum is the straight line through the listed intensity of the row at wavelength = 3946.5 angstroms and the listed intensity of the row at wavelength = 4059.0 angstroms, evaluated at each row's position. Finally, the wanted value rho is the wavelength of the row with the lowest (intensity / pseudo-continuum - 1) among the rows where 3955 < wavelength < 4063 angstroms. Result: 4001.5 angstroms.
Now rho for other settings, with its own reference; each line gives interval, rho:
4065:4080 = 4069.0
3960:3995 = 3979.0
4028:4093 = 4034.0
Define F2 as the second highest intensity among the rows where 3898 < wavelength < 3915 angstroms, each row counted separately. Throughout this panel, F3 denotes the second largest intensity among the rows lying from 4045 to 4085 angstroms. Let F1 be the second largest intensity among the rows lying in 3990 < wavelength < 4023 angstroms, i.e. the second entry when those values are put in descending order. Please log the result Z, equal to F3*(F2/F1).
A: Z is 2.91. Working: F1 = 2.568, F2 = 2.807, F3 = 2.658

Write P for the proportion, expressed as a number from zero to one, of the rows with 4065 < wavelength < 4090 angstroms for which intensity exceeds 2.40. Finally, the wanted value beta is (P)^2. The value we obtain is 0.36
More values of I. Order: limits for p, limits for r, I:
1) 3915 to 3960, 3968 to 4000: 5.22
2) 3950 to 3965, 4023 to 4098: 5.13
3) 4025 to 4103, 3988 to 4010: 4.69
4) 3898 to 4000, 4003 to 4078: 5.07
